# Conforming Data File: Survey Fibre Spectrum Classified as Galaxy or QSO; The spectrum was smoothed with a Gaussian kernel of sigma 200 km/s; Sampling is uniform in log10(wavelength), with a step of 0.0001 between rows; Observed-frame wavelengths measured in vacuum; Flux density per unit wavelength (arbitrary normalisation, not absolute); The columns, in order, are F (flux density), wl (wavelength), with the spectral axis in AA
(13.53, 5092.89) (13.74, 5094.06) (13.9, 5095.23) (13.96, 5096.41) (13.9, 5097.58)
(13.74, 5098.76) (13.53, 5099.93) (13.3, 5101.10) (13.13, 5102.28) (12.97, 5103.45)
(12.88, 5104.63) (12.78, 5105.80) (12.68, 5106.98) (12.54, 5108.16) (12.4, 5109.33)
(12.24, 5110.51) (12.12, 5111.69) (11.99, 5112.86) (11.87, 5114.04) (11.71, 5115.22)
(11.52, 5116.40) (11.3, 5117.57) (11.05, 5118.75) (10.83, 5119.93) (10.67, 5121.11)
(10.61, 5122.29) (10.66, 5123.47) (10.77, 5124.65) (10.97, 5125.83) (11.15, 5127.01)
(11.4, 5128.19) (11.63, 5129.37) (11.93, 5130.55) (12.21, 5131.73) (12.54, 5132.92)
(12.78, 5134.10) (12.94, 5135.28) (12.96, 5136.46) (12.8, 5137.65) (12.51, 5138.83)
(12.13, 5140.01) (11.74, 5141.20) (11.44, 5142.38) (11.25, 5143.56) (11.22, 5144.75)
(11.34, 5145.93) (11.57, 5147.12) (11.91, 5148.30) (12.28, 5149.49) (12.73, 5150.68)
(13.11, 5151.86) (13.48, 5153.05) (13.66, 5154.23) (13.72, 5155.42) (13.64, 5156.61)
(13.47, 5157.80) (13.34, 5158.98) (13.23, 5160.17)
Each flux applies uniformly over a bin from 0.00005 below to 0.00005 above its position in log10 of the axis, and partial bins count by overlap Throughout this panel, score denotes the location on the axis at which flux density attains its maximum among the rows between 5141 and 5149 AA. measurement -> 5148.30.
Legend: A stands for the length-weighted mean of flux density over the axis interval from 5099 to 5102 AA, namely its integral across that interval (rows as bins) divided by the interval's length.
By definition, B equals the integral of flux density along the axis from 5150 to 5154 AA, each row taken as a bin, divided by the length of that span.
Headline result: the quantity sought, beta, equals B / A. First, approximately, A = 13.4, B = 13.2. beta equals 0.98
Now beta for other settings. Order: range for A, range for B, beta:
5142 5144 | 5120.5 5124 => 0.94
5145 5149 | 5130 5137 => 1.08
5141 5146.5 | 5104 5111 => 1.11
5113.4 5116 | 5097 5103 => 1.15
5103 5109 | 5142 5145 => 0.89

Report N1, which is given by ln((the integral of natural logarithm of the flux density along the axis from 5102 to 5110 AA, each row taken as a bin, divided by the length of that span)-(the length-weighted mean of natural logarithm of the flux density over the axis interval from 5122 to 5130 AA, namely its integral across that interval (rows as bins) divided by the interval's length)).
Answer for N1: -1.9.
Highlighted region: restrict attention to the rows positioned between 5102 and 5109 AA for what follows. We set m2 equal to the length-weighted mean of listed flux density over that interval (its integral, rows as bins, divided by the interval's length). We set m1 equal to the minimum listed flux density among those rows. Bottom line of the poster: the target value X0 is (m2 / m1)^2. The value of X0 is 1.04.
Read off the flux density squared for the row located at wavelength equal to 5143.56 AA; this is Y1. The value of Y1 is 127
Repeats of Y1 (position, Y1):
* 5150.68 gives 162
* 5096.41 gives 195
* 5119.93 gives 117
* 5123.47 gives 114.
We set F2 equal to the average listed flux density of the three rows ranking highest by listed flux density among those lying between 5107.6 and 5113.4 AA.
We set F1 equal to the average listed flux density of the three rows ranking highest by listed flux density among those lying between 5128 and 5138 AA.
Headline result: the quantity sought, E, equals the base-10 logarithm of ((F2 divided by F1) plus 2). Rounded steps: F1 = 12.9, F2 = 12.4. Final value 0.471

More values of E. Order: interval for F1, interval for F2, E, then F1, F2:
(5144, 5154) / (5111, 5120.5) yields 0.465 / 13.1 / 12.0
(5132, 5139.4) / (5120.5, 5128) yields 0.455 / 12.9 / 11.0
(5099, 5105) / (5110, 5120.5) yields 0.464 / 13.3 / 12.1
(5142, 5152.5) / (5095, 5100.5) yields 0.491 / 12.7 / 13.9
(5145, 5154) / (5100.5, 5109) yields 0.477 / 13.1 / 13.1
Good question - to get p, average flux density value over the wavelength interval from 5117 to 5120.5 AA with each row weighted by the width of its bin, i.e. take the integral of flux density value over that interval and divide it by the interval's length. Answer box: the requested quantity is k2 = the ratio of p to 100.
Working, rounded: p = 11.1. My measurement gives 0.111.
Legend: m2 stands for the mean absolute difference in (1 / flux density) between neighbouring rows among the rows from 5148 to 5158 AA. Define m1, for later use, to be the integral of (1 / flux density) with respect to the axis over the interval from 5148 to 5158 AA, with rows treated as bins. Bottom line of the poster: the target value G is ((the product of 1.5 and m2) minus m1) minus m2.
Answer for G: -0.76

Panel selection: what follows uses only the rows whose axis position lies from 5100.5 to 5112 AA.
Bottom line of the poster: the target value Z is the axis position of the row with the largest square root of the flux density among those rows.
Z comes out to 5101.10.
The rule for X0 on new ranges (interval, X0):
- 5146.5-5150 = 1.06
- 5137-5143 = 1.12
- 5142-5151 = 1.09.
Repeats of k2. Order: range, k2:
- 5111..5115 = 0.120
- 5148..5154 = 0.128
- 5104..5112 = 0.125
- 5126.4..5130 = 0.114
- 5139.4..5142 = 0.119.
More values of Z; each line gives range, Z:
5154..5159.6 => 5155.42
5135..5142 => 5136.46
